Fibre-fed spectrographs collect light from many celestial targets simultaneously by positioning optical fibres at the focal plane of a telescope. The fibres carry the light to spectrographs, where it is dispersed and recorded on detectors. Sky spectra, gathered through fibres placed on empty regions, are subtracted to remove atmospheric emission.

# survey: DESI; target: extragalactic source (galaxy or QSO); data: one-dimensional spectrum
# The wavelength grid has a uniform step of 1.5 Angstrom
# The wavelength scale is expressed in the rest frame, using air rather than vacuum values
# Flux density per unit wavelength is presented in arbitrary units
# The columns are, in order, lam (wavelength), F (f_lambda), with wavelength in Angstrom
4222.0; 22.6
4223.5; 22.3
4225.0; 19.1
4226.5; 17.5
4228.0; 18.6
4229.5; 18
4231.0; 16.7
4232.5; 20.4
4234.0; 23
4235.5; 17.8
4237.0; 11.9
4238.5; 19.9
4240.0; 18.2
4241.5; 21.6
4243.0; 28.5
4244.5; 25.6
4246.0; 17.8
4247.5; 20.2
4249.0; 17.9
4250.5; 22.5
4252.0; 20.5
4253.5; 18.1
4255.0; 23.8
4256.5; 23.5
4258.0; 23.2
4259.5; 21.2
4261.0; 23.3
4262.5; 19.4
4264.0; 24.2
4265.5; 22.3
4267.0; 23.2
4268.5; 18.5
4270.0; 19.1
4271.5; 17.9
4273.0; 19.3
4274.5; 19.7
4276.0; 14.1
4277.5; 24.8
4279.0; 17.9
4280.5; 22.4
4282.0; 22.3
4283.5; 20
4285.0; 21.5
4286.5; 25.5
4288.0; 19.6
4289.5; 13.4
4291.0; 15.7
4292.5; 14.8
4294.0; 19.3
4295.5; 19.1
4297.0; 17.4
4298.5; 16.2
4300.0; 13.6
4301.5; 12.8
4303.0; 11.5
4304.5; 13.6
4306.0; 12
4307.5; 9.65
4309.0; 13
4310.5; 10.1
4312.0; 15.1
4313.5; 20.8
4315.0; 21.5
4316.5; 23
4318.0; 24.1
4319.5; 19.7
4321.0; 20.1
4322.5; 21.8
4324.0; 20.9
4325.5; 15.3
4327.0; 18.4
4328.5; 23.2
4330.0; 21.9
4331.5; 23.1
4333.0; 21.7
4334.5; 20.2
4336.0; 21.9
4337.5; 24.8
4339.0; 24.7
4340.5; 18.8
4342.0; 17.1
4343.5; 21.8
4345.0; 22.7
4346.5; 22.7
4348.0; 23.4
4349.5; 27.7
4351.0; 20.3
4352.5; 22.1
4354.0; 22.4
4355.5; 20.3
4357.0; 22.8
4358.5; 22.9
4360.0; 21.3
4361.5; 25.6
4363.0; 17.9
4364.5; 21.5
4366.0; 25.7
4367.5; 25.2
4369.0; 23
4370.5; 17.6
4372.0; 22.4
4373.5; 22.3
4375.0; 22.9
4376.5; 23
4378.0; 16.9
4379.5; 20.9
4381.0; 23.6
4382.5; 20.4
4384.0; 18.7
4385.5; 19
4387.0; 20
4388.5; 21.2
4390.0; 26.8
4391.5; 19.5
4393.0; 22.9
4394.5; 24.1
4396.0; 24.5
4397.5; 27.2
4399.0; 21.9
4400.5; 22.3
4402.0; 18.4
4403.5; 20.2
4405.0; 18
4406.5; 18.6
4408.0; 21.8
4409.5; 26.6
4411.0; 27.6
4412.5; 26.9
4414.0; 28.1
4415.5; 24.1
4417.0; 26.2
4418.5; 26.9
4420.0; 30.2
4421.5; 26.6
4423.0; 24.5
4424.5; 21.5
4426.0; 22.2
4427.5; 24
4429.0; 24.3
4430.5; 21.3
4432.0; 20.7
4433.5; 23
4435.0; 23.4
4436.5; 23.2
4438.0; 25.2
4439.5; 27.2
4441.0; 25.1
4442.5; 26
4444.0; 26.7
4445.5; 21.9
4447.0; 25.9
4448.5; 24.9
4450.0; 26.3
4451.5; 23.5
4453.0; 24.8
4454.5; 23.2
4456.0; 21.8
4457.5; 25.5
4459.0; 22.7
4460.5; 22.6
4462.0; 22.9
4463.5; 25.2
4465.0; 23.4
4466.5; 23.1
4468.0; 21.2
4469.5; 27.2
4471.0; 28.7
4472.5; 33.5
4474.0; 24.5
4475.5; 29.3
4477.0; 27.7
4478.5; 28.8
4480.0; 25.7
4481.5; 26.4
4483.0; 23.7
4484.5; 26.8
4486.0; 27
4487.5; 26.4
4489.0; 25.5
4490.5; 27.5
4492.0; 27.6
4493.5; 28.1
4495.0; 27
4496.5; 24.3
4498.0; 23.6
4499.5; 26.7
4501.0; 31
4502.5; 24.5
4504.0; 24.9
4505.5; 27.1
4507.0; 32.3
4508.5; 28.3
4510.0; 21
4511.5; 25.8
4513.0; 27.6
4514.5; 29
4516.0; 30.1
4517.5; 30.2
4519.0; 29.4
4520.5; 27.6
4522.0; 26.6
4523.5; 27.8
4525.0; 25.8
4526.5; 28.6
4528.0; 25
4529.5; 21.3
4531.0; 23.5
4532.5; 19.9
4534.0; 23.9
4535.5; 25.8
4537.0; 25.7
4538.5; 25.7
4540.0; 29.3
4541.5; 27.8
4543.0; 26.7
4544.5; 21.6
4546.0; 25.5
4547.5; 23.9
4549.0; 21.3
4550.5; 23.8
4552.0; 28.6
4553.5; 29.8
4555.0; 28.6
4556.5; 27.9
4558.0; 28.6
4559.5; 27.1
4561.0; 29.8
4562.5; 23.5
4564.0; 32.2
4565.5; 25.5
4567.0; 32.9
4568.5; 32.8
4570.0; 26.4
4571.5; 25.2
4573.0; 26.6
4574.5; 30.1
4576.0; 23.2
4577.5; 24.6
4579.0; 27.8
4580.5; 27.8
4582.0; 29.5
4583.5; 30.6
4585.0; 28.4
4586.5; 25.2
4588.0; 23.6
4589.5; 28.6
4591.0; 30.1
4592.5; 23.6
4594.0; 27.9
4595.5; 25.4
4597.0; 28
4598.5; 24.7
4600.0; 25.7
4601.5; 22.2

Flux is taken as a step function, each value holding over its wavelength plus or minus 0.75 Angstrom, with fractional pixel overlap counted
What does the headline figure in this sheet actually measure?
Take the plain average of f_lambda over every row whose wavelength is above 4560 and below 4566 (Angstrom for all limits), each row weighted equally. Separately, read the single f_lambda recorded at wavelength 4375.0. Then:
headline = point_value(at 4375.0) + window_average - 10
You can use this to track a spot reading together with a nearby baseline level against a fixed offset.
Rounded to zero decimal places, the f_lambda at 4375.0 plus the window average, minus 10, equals 41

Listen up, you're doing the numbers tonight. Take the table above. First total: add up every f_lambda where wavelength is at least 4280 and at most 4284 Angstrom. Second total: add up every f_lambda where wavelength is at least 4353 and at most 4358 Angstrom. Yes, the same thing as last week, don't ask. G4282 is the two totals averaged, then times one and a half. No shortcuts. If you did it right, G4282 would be 98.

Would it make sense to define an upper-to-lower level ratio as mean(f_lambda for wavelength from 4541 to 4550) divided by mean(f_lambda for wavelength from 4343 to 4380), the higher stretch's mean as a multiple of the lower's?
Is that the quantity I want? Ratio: 1.10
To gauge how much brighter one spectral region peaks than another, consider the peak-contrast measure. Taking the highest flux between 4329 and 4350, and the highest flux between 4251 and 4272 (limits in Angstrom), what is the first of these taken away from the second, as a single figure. -3.5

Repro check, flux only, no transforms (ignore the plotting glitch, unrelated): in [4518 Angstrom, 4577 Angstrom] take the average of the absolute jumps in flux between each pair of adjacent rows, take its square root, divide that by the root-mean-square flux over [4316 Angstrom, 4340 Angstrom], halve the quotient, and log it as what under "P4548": 0.039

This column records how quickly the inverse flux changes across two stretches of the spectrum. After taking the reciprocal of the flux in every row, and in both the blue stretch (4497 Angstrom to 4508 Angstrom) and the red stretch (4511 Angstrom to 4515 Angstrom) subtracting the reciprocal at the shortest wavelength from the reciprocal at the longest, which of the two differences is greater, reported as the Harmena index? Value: -0.004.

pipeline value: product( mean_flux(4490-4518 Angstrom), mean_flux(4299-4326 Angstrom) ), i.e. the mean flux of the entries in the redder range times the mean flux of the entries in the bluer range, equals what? 451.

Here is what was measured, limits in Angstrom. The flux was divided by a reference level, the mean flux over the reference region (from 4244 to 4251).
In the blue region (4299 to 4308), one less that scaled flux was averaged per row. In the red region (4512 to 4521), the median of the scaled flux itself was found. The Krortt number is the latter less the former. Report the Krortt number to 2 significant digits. 1.0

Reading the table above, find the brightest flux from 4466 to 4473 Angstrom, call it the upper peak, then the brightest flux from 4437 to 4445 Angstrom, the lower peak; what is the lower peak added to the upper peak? 60.7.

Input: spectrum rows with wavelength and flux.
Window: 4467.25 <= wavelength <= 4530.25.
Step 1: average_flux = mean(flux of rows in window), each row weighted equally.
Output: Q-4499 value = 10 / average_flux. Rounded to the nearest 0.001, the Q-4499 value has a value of 0.371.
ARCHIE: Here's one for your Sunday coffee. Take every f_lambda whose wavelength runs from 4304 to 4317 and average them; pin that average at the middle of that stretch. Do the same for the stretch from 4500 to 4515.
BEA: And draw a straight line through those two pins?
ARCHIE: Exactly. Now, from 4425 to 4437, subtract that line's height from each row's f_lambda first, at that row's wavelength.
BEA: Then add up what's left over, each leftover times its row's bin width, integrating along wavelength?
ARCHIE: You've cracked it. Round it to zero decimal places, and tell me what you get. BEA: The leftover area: 2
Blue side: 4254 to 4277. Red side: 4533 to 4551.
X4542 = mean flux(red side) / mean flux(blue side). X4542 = 1.20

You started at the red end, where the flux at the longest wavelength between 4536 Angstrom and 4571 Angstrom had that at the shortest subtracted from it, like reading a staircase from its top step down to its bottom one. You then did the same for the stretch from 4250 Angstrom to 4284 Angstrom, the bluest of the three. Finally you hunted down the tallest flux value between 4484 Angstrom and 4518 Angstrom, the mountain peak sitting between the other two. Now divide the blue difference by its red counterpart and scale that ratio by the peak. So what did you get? -115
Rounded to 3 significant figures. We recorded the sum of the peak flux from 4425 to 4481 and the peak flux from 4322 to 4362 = 61.2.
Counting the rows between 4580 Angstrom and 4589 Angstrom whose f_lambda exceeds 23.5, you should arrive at 6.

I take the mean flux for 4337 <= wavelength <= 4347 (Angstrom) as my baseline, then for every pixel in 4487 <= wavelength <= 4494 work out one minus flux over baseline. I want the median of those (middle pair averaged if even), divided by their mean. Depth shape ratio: 1.09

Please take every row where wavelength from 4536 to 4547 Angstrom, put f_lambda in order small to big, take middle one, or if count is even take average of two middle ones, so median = 25.7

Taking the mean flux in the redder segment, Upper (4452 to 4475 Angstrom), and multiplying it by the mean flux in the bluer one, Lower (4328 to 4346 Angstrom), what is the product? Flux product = 539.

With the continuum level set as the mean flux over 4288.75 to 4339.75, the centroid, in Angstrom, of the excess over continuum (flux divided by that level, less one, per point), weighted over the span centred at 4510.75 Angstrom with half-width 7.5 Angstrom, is 4511.2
